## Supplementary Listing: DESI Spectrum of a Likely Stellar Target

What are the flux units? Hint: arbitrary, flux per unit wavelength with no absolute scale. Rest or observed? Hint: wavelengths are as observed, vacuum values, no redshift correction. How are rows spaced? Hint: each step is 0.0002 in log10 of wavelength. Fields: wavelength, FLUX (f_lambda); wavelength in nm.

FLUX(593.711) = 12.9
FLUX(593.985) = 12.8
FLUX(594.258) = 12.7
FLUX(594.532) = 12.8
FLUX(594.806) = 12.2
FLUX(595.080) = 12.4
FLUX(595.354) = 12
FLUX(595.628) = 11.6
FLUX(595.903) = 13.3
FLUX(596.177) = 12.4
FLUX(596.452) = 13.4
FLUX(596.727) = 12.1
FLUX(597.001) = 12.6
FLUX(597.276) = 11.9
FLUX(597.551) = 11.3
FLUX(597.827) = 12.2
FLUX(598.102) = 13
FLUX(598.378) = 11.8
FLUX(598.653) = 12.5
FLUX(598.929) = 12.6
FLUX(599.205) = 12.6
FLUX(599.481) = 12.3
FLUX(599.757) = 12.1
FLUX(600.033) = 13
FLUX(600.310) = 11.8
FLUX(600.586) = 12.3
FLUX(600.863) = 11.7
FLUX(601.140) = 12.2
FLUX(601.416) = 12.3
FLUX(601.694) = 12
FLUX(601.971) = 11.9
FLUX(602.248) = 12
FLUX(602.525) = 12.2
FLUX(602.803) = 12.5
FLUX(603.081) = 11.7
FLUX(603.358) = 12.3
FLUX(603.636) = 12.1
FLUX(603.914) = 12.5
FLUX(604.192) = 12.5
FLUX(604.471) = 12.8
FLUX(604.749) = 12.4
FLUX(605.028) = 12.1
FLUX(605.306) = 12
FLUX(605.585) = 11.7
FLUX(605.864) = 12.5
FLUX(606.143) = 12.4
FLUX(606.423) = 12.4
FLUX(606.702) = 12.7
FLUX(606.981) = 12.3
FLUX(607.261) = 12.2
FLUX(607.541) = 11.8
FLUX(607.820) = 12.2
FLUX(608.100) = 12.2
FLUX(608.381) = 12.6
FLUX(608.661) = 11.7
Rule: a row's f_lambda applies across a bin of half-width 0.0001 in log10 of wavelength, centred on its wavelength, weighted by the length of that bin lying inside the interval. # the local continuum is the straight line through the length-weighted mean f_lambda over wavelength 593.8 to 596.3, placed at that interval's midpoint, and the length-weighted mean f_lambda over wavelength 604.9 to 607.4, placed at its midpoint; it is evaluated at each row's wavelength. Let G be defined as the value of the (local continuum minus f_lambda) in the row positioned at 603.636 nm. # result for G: 0.21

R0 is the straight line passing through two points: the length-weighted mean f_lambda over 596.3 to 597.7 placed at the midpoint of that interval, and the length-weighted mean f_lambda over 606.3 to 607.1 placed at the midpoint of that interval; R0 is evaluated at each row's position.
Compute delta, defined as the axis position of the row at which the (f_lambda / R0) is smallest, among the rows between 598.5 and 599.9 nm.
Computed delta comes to 599.757 nm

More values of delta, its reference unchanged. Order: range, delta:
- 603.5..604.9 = 603.636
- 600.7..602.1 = 600.863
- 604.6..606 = 605.585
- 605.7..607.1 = 606.981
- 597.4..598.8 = 597.551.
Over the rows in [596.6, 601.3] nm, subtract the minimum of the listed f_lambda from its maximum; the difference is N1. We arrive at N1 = 1.70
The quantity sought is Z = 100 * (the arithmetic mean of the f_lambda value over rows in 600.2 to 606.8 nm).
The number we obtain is 1221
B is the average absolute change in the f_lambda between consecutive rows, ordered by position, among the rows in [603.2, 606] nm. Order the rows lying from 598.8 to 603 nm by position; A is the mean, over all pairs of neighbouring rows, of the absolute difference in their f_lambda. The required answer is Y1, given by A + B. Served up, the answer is 0.69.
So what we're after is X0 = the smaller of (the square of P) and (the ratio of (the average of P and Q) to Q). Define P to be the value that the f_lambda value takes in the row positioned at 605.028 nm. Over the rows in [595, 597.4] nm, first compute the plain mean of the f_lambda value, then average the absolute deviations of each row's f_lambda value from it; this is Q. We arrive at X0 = 14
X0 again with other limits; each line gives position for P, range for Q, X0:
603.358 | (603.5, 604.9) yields 37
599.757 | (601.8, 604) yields 27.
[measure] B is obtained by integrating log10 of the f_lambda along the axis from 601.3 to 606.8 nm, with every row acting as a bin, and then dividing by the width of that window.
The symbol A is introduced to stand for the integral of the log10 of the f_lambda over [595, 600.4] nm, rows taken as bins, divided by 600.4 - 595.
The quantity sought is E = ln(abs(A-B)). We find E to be -5.7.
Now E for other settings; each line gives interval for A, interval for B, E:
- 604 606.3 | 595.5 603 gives -7.0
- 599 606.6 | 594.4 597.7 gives -5.9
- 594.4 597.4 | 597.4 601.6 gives -5.0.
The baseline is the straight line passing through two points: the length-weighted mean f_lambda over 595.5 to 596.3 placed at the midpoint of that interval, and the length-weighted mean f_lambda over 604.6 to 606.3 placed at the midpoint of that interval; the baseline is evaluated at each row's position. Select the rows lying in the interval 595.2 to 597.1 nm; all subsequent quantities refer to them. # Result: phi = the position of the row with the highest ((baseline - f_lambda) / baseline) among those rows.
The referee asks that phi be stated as 595.628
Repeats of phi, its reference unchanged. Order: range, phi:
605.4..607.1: 605.585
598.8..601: 600.863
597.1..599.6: 597.551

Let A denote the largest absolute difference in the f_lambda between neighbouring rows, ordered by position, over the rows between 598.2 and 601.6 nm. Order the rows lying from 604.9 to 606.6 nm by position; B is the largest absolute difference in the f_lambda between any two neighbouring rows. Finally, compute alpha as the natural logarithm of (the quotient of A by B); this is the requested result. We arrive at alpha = 0.41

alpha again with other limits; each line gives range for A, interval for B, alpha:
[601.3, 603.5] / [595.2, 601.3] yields -0.75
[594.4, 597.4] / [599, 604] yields 0.35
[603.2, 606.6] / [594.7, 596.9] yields -0.75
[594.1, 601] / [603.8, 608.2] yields 0.75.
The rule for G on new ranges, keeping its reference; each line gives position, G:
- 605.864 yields -0.24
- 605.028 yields 0.18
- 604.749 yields -0.12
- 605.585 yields 0.57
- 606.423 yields -0.15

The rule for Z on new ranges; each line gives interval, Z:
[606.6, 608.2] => 1223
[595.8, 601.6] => 1235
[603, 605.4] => 1227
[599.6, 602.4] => 1213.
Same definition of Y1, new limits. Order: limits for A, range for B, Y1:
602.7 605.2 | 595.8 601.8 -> 1.01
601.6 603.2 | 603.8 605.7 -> 0.53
